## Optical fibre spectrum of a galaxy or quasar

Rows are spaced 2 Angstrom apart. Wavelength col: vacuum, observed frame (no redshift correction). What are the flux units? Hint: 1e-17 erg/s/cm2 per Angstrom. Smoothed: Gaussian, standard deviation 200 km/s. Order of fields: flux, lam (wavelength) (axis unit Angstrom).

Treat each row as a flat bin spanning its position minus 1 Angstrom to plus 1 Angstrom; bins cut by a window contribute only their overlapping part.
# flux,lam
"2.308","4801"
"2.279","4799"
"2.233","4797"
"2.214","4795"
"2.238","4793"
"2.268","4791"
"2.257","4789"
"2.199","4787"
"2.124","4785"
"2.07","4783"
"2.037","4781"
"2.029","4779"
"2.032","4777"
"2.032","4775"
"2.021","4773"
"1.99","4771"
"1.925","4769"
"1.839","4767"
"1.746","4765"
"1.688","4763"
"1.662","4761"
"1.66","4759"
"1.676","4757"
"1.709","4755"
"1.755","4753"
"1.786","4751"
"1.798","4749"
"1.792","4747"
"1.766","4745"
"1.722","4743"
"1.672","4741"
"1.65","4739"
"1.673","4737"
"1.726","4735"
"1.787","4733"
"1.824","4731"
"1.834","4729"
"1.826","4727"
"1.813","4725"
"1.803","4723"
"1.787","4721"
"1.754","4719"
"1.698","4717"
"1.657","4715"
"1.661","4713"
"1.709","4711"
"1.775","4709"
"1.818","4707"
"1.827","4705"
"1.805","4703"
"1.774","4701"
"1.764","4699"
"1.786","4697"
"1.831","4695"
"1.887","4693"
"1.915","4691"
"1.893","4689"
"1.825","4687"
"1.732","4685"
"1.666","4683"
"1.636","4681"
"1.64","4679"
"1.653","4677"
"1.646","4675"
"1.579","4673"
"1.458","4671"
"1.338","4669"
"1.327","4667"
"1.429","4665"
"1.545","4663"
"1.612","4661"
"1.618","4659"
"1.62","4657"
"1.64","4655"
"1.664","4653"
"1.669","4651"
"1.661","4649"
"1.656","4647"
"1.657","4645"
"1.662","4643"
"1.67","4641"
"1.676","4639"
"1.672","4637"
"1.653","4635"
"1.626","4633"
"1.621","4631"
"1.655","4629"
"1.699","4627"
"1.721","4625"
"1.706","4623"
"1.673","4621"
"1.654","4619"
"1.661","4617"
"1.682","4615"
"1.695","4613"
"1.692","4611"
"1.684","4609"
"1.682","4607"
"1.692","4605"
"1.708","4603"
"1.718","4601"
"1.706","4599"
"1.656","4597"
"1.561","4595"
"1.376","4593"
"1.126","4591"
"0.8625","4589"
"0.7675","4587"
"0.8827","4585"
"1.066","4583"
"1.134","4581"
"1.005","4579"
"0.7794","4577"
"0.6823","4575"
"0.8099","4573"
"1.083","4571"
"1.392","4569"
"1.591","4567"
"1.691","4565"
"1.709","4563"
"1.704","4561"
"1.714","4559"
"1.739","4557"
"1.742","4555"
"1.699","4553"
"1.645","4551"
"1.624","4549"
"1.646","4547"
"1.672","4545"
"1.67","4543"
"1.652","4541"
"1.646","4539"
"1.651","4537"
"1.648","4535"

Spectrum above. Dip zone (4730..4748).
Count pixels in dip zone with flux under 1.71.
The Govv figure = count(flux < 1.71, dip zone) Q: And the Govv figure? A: 3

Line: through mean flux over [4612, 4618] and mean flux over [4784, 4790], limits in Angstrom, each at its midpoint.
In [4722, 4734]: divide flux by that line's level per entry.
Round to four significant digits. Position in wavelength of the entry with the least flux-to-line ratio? 4733 Angstrom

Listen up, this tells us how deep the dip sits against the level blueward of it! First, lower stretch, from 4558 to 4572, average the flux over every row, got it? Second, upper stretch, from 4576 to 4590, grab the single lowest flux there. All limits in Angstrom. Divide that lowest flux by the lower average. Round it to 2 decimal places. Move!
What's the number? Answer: 0.49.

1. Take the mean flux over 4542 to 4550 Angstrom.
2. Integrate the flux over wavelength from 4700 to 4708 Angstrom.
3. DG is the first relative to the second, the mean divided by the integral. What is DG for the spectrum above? 0.114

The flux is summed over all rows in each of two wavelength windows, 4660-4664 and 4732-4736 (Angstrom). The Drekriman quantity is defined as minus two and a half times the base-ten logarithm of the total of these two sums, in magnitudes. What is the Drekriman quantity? -2.06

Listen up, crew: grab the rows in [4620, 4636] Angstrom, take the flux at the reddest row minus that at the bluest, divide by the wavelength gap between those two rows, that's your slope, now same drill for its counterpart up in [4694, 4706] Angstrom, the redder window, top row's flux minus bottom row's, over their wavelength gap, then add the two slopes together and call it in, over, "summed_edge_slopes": 0.00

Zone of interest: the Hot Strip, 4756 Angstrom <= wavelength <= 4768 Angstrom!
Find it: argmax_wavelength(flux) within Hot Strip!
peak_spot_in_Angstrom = 4767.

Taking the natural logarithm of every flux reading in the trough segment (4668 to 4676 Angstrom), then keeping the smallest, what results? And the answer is 0.29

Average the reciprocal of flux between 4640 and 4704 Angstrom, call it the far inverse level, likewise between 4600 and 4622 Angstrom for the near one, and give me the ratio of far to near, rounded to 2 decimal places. 1.02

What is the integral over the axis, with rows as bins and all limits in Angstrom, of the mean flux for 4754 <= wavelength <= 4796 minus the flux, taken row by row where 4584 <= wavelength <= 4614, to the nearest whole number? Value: 16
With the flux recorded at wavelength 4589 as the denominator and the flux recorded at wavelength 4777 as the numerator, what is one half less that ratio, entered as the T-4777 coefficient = -1.86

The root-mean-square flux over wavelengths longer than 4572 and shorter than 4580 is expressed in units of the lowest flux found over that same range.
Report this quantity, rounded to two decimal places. 1.21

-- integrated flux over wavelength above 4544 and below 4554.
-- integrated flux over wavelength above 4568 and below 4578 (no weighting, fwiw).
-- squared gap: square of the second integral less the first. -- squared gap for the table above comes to 50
